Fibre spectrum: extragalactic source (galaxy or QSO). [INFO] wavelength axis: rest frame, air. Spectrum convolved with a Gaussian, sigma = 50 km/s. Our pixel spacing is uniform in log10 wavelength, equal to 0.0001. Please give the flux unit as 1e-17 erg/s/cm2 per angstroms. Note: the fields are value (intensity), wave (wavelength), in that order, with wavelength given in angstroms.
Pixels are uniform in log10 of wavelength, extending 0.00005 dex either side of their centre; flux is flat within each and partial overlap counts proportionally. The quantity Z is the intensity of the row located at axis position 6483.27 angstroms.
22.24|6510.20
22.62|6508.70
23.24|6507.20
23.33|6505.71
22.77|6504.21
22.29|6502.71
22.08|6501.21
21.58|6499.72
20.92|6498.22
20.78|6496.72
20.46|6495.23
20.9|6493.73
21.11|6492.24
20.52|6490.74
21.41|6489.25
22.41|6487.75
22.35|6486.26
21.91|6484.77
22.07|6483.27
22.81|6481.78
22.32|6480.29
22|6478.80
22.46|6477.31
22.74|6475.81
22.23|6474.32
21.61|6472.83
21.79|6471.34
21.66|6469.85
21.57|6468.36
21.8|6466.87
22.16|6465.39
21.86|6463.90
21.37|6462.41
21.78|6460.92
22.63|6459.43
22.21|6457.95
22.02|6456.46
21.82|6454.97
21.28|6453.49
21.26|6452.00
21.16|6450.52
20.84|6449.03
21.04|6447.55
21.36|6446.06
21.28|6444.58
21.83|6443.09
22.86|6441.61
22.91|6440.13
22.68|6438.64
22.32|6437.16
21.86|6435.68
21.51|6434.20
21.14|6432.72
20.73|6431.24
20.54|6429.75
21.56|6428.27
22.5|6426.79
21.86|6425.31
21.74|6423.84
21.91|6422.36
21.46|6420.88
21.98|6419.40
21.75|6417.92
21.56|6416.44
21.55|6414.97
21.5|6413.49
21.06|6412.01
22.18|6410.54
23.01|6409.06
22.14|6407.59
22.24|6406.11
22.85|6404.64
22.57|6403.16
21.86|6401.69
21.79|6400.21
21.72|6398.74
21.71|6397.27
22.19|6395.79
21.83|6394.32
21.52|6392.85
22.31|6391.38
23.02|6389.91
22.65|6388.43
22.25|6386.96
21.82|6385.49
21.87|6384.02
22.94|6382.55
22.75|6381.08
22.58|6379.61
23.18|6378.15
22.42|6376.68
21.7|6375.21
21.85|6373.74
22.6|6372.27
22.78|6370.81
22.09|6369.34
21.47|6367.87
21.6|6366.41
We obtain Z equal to 22.07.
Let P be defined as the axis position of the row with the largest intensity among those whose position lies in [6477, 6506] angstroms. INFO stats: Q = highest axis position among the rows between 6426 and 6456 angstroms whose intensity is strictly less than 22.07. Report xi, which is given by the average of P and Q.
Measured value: 6480.3 angstroms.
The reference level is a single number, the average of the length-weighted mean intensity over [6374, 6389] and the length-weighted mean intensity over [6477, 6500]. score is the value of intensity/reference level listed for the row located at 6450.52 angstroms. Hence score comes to 0.96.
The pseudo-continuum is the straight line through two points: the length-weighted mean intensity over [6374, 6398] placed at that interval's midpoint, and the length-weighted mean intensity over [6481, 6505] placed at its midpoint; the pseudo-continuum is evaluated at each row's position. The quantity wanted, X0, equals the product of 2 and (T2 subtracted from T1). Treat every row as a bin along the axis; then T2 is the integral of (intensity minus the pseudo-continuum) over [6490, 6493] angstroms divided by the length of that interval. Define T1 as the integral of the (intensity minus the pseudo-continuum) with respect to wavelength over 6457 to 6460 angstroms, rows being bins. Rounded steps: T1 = 2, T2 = -0.8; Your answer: 4.9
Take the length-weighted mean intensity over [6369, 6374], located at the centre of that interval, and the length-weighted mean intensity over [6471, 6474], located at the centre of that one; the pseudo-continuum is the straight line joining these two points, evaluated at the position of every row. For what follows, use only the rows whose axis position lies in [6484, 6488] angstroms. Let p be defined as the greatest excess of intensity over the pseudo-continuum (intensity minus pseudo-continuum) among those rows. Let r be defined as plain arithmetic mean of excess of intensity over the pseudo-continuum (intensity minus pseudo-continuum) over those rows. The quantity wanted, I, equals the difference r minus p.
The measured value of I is -0.20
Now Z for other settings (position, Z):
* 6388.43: 22.65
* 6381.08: 22.75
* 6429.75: 20.54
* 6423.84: 21.74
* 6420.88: 21.46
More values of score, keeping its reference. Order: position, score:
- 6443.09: 0.99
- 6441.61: 1.04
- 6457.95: 1.01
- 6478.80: 1.00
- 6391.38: 1.01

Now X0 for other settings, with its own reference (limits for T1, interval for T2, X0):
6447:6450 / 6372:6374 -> -5.5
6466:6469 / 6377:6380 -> -1.6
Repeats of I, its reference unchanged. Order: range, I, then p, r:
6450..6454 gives -0.06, -0.6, -0.7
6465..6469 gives -0.31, 0.3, 0.0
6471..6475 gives -0.36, 0.5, 0.1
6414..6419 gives -0.14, -0.4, -0.5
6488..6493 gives -0.39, -0.3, -0.6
